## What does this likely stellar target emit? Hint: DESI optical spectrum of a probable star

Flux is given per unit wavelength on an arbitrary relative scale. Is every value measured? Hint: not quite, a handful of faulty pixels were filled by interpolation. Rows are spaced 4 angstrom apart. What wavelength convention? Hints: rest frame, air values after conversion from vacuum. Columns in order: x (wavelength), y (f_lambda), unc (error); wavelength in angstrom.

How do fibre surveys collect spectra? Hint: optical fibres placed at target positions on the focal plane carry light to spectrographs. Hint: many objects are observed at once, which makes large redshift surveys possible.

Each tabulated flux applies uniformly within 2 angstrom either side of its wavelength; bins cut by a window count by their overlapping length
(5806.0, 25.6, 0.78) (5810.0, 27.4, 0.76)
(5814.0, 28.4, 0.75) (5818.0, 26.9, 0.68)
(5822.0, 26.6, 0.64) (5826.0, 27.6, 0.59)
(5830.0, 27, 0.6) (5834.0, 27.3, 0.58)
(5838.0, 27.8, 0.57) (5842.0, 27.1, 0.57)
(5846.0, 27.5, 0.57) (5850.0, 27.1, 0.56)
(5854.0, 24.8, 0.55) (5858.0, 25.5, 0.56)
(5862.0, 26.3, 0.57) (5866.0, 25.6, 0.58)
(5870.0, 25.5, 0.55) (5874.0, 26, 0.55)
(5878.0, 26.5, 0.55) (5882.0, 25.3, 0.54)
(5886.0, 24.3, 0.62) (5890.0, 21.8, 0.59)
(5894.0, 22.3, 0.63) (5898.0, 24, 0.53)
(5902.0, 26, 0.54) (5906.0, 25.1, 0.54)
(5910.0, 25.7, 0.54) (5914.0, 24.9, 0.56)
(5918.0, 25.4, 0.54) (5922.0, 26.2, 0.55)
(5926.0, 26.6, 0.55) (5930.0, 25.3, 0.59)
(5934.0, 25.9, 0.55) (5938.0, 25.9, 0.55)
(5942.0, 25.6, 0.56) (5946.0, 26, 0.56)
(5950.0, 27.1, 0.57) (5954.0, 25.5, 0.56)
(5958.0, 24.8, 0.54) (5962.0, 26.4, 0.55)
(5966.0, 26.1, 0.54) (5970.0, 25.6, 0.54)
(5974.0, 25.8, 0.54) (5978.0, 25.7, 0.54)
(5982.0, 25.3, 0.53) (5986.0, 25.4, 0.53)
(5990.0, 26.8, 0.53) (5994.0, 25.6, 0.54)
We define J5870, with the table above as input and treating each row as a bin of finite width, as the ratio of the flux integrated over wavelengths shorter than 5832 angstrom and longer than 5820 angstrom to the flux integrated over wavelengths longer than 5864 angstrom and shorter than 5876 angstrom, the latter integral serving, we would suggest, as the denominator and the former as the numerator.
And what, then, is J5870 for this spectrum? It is 1.05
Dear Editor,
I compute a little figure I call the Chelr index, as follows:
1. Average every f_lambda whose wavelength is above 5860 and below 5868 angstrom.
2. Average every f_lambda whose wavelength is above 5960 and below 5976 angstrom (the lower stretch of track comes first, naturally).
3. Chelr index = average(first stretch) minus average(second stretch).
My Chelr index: 0.0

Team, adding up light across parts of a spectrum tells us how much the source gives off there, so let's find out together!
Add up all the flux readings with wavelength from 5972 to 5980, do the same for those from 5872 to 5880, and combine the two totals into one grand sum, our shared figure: 104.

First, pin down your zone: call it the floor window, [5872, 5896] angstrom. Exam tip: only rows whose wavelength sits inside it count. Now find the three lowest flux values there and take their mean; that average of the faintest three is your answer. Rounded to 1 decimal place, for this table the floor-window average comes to 22.8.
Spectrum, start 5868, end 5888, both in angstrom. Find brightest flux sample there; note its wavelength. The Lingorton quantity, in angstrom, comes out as 5878.0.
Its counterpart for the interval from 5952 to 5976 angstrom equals 5962.0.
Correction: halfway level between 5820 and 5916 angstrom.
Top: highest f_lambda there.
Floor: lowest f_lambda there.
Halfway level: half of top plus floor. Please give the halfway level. 24.8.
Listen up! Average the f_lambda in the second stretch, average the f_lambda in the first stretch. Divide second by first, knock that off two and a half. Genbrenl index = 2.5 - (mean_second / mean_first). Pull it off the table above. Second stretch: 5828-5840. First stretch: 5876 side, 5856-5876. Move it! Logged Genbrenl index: 1.44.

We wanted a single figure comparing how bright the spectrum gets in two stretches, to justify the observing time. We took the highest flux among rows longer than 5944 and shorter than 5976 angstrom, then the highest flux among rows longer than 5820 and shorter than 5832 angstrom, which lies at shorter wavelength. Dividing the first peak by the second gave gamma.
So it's 0.982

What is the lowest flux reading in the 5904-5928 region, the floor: 24.9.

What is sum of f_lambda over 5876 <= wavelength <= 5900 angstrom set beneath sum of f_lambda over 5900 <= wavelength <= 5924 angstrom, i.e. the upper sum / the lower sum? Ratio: 1.06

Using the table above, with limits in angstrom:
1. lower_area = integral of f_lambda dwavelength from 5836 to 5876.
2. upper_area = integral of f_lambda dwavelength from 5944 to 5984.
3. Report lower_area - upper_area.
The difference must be 20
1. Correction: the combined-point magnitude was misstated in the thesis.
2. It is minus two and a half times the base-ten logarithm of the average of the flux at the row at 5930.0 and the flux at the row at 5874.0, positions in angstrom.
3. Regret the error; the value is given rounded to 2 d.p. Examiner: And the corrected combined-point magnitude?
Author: -3.52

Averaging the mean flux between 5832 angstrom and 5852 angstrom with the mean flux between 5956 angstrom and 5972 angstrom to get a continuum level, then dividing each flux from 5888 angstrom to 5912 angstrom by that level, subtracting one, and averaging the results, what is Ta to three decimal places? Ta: -0.090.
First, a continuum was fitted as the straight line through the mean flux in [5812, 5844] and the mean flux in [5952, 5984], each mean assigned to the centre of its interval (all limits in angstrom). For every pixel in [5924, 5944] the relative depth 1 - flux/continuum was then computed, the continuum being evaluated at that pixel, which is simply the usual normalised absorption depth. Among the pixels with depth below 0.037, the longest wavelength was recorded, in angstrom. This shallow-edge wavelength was 5942.0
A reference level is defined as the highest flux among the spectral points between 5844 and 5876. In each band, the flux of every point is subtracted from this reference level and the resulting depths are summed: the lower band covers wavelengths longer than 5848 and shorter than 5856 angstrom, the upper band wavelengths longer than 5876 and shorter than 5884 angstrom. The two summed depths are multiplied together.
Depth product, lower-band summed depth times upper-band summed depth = 10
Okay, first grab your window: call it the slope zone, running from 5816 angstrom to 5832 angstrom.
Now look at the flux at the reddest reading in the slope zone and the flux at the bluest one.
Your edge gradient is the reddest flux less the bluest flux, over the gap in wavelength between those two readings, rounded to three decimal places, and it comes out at 0.008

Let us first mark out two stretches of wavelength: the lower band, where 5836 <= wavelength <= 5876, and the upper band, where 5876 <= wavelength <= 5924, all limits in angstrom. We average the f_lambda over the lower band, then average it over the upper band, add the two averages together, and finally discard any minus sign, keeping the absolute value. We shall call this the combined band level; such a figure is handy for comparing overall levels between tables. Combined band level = 51.1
